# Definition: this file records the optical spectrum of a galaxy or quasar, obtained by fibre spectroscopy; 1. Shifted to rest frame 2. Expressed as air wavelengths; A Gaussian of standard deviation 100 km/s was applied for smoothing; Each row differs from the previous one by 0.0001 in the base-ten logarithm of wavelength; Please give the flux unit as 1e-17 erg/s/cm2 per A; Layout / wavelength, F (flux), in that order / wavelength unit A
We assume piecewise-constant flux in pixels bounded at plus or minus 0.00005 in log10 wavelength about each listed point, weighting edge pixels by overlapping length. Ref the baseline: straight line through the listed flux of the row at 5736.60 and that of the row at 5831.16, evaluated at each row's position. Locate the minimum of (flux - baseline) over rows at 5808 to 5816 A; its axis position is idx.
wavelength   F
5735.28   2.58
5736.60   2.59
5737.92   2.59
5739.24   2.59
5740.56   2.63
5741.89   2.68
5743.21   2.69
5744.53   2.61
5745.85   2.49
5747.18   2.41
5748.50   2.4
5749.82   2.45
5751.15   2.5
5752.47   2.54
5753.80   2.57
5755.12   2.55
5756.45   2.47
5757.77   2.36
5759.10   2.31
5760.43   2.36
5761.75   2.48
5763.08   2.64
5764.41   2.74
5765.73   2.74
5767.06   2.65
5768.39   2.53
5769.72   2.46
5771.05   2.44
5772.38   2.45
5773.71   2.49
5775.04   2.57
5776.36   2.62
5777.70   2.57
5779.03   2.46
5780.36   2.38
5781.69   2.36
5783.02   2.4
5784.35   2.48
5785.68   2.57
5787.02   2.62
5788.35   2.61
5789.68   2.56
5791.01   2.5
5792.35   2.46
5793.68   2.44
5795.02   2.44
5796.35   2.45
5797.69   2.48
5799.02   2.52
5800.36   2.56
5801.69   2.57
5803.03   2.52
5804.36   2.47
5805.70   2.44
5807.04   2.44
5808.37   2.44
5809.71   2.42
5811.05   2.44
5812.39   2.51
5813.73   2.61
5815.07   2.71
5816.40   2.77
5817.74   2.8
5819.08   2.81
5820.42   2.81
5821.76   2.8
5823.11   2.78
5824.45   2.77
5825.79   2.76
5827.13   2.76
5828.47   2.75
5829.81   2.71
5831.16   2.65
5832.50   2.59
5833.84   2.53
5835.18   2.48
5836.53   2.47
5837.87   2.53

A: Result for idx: 5809.71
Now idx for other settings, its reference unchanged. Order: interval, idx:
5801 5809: 5808.37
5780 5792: 5781.69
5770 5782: 5781.69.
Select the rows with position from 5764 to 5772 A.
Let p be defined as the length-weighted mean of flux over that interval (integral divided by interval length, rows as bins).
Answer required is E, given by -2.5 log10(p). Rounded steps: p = 2.583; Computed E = -1.03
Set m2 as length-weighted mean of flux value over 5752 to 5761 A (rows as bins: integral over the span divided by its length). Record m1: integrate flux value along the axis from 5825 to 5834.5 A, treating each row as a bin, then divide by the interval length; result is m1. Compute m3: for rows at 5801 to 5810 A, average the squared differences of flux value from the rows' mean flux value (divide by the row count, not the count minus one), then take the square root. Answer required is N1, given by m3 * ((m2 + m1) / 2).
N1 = 0.13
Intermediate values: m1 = 2.68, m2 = 2.45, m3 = 0.05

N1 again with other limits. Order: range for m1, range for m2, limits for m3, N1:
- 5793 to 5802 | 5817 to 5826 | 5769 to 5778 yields 0.17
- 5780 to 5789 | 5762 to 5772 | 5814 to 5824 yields 0.08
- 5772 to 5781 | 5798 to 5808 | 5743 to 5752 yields 0.25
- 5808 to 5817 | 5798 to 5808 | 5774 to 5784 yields 0.25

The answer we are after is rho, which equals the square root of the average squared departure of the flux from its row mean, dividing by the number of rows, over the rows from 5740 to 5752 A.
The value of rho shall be 0.11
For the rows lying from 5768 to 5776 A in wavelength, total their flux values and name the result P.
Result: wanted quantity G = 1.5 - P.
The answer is -13.4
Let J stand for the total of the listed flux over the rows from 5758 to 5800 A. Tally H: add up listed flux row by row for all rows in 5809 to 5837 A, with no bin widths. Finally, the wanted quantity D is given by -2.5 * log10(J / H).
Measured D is -0.4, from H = 56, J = 78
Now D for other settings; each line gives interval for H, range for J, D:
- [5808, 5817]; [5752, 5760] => 0.2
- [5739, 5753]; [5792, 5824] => -0.9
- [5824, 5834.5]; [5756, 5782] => -0.9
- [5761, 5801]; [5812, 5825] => 1.1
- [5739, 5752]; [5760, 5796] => -1.1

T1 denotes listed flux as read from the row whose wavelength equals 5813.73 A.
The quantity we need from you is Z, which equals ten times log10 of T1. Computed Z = 4.17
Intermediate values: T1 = 2.61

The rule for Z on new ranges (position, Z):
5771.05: 3.87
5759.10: 3.64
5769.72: 3.91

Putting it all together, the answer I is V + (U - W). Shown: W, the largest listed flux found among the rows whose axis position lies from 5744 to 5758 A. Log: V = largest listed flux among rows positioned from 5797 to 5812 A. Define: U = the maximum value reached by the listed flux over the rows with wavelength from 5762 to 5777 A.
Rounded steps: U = 2.74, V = 2.57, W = 2.61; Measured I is 2.70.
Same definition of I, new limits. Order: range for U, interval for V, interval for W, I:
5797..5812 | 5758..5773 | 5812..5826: 2.50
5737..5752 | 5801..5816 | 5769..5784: 2.78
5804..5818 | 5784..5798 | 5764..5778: 2.68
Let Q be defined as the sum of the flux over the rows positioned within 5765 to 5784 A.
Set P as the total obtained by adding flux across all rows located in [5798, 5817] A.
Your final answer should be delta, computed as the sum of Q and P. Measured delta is 70.5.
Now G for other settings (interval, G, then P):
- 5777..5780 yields -3.5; 5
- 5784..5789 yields -8.8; 10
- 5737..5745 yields -14.3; 16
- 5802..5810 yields -13.2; 15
